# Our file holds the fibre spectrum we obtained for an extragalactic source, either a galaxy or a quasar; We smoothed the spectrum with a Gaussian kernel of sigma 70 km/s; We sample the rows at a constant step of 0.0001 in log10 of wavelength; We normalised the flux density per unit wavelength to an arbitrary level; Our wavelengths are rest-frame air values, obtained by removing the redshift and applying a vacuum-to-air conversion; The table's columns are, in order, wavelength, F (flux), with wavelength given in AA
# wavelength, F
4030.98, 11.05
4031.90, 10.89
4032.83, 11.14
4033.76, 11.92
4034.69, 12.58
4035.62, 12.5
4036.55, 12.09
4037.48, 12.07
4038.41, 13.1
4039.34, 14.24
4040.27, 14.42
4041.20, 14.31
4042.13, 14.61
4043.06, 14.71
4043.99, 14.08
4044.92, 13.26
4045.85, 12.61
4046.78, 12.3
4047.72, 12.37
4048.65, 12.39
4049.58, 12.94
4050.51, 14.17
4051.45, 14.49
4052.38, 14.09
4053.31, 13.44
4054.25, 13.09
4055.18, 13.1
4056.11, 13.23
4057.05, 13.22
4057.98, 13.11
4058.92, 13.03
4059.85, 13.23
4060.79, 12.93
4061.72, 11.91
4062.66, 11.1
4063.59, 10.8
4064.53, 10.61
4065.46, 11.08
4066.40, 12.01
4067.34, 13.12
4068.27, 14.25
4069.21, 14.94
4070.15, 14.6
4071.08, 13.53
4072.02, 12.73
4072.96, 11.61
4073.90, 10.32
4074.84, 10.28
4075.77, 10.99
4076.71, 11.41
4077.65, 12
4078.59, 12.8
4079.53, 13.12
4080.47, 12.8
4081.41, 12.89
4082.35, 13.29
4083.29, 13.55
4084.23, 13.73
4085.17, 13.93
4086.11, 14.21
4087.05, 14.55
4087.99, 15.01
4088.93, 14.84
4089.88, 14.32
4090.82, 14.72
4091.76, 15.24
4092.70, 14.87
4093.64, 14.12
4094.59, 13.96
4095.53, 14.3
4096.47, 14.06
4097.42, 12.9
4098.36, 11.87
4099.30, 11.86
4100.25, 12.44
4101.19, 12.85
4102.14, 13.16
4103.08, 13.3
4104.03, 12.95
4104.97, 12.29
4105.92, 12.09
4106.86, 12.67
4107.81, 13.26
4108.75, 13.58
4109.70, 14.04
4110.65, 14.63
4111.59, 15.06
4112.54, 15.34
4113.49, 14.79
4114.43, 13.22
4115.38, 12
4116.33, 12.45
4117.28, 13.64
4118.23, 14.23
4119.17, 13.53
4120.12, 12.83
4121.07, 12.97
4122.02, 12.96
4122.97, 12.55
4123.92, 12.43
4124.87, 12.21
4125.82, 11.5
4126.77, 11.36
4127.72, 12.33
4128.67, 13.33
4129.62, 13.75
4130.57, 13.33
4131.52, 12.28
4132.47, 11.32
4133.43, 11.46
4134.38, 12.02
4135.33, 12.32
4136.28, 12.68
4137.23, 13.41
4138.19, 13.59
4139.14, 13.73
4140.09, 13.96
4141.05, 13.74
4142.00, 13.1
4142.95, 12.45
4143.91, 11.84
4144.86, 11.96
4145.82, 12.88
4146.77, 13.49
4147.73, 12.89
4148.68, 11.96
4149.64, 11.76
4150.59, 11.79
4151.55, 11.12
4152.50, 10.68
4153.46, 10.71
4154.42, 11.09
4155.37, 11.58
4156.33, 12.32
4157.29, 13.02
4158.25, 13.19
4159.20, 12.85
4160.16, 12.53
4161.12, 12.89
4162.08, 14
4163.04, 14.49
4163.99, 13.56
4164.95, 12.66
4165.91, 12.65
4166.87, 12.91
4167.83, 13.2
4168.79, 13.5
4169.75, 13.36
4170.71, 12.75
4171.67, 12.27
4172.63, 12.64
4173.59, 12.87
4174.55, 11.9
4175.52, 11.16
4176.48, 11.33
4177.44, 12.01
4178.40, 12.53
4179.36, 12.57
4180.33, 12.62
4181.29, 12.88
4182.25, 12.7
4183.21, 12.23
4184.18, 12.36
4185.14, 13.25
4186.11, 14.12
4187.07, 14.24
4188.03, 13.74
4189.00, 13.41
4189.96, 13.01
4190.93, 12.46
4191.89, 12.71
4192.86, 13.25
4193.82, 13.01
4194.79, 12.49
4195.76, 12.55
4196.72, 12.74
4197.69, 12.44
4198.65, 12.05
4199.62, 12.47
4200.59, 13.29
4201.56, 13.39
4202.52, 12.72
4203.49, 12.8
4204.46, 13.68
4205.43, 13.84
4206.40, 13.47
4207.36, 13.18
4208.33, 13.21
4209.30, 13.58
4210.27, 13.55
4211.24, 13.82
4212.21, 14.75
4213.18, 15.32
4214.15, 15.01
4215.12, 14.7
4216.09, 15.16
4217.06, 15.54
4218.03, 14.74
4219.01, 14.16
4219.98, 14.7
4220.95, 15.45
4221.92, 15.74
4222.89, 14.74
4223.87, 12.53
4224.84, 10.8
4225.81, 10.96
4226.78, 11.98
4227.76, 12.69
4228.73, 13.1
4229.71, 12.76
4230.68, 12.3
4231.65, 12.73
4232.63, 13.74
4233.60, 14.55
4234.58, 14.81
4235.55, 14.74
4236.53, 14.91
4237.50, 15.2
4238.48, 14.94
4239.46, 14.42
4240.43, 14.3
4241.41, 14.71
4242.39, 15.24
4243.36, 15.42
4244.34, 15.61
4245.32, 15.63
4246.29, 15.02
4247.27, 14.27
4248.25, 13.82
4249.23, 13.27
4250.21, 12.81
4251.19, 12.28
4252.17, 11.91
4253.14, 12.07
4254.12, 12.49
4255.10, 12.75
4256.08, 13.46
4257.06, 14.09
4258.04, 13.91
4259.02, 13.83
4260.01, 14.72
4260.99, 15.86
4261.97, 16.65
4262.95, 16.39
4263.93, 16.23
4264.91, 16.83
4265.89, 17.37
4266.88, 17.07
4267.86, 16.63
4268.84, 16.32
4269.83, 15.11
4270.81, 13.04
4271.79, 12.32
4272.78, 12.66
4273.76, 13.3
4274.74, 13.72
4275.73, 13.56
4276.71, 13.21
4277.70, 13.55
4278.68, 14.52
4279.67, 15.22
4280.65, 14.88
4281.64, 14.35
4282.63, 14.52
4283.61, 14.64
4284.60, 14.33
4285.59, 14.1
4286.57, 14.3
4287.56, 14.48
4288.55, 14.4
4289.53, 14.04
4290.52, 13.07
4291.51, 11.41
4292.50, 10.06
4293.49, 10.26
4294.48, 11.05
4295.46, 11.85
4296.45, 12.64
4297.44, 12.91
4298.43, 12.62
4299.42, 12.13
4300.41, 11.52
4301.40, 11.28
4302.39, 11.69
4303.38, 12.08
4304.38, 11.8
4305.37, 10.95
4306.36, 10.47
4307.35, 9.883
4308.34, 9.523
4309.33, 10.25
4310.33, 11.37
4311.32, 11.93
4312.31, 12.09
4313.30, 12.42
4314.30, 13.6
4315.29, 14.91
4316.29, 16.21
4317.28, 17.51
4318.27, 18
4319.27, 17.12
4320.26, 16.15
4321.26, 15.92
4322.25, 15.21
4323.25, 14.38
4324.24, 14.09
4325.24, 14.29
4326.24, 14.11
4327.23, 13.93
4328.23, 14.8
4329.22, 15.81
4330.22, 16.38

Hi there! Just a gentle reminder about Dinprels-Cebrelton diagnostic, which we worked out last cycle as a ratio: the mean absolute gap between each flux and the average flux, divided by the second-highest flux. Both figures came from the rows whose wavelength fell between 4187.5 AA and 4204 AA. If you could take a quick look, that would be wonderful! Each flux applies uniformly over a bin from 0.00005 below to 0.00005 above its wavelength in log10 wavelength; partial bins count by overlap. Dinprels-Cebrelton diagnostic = 0.027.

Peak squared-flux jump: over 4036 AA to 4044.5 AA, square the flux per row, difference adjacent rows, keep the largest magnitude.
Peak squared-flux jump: 31.2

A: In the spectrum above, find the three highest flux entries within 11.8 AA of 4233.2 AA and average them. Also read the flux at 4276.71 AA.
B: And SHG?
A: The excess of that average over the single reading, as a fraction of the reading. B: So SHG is 0.18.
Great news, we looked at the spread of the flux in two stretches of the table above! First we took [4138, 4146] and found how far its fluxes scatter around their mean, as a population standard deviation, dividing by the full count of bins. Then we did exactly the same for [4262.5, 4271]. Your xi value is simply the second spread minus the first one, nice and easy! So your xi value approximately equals 0.5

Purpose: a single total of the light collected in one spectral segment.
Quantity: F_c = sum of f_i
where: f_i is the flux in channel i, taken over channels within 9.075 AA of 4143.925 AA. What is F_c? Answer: 239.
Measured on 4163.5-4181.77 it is 239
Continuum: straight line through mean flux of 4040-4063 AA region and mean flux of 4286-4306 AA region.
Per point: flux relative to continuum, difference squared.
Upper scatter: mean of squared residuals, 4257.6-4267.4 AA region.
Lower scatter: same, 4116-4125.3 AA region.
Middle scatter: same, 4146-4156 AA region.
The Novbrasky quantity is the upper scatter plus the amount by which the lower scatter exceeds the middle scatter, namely 12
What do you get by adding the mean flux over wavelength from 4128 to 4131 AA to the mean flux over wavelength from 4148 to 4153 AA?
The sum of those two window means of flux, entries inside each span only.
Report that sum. 24.9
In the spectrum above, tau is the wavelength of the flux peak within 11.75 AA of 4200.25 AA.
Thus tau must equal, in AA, 4205.43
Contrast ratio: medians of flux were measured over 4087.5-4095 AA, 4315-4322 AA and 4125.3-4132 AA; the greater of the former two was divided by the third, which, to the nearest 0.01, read 1.31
